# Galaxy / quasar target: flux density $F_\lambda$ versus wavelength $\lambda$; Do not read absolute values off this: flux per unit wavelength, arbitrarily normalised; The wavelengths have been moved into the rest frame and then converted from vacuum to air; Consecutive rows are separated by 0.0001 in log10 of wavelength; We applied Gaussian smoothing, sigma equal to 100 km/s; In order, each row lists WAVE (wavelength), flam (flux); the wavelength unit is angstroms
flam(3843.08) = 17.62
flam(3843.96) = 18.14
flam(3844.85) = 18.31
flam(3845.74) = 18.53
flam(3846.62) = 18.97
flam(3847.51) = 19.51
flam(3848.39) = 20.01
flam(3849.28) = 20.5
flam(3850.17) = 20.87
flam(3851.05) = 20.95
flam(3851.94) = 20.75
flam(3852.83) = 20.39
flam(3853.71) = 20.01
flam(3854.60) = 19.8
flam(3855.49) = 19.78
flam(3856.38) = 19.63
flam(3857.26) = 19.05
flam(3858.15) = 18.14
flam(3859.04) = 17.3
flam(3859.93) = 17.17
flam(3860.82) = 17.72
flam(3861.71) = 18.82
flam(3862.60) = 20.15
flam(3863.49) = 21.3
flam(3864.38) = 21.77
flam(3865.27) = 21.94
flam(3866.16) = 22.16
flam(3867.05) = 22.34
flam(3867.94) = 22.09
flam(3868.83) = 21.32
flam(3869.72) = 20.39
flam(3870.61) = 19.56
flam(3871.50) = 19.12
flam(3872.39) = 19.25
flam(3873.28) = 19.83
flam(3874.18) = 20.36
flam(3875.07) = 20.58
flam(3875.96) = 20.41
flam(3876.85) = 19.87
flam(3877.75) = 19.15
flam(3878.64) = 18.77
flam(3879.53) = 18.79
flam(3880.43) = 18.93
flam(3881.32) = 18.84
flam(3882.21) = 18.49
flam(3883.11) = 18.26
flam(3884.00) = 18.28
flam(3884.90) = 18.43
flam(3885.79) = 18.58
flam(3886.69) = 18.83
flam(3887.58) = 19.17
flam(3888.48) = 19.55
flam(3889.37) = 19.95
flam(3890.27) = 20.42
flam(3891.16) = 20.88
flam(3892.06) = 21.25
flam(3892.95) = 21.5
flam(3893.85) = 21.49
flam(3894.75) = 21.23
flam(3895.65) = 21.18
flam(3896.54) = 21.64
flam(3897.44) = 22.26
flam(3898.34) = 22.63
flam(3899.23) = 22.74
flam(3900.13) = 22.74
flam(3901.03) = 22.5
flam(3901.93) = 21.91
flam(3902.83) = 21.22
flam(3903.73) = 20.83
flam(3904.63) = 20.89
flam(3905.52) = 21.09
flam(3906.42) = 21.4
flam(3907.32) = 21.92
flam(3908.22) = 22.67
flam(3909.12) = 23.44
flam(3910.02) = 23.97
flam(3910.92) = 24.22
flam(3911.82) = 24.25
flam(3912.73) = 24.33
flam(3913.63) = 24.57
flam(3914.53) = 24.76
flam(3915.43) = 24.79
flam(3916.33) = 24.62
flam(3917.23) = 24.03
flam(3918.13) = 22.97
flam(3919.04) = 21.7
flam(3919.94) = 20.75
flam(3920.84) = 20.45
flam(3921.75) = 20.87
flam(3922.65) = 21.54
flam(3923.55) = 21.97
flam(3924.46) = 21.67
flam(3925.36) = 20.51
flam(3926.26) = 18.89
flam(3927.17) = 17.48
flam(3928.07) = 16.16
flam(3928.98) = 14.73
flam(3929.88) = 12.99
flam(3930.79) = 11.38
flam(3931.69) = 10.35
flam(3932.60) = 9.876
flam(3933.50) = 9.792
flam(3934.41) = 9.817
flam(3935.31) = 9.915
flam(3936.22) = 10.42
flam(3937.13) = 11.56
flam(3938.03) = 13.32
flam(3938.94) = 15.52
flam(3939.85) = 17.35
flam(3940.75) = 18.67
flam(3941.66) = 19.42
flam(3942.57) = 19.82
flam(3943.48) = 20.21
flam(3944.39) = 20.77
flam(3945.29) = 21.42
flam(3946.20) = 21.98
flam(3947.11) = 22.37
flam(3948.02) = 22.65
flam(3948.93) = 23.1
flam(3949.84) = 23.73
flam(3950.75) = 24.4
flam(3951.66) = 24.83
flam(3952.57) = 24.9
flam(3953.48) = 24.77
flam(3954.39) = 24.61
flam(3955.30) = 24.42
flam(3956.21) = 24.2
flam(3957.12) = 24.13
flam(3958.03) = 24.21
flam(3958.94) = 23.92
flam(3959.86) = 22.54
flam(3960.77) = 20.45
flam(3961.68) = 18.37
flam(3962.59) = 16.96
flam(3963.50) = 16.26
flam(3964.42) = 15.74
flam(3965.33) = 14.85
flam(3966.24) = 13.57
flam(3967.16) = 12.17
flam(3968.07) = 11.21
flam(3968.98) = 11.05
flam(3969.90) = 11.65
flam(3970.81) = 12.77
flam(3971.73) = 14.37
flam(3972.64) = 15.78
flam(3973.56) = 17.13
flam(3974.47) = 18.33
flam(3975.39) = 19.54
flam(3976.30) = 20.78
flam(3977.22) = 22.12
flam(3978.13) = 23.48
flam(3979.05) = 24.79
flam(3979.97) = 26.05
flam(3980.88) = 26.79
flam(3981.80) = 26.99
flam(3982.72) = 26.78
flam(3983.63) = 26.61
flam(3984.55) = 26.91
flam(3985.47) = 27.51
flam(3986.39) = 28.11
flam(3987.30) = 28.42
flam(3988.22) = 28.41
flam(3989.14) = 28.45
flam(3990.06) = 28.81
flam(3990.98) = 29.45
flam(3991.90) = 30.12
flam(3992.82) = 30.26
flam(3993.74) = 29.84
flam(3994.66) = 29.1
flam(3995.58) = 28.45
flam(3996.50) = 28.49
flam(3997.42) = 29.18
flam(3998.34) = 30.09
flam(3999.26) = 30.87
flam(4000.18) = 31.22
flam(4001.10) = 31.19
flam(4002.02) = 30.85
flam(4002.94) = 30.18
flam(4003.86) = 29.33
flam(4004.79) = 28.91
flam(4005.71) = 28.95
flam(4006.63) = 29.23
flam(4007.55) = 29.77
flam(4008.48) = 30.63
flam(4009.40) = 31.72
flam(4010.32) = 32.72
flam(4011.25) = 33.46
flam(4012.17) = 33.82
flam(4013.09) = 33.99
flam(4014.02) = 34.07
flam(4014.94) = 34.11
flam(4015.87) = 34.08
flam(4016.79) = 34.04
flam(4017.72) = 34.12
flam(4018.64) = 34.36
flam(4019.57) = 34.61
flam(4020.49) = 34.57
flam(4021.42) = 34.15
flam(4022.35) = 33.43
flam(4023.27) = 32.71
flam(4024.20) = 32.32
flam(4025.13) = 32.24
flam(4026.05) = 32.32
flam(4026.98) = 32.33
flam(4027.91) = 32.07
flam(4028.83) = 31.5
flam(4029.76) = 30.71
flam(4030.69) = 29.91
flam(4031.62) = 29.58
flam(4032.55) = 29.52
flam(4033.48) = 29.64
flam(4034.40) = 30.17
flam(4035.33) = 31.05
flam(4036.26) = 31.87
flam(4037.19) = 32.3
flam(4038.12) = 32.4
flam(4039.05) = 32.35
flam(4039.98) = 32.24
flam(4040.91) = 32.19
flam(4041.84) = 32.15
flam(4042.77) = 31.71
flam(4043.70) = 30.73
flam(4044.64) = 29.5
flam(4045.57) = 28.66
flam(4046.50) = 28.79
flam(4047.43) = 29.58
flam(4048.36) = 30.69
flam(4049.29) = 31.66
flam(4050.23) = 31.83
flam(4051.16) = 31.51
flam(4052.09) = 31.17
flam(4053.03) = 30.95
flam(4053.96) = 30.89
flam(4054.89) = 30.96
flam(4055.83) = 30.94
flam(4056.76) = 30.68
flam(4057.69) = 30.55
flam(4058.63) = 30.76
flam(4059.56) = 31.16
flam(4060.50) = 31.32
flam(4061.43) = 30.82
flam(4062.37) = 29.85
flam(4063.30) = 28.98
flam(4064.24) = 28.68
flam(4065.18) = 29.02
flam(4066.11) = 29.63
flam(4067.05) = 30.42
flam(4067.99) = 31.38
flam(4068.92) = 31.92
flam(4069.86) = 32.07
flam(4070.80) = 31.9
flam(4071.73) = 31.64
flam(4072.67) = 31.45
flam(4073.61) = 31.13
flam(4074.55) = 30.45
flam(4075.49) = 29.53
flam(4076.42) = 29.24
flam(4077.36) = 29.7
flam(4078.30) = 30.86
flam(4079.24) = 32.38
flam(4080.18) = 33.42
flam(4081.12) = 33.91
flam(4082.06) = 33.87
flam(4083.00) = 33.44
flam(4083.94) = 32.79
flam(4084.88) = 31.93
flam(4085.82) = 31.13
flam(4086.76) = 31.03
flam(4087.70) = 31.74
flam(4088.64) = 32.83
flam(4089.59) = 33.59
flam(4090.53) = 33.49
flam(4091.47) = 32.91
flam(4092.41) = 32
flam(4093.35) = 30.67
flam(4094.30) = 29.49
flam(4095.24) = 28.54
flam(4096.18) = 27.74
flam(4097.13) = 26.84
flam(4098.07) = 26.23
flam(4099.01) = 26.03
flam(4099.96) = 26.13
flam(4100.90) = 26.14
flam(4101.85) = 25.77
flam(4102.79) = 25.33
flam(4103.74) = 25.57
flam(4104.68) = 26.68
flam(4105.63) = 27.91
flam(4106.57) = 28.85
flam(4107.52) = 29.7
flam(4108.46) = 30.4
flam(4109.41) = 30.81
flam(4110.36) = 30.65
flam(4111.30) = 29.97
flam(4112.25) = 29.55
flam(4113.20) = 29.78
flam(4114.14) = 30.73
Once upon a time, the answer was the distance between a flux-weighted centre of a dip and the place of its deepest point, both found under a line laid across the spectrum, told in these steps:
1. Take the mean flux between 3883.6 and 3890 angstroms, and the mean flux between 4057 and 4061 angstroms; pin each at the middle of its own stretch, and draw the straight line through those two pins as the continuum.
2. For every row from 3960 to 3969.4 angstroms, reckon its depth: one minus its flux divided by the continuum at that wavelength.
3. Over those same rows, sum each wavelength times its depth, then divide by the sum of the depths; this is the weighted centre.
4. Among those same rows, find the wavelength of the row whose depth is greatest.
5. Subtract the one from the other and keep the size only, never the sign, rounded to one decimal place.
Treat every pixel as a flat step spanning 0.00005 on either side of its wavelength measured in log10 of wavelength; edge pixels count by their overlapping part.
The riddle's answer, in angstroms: 3.3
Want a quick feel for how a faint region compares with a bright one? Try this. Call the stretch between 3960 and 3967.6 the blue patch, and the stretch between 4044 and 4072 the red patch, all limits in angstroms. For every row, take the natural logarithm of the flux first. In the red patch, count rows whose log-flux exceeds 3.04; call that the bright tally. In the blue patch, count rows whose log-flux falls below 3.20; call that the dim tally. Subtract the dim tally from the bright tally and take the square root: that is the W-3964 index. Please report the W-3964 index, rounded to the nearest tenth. 4.7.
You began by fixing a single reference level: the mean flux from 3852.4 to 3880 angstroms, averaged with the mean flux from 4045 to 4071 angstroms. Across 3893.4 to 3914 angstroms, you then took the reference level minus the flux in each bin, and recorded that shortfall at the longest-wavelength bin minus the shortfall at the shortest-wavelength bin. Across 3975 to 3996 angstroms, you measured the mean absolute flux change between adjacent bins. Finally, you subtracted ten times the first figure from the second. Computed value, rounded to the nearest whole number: 31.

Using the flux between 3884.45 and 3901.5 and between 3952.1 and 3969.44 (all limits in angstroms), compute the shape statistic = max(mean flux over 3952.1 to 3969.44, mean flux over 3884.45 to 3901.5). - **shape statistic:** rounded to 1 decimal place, 20.9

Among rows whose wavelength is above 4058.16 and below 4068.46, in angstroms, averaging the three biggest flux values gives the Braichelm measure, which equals 31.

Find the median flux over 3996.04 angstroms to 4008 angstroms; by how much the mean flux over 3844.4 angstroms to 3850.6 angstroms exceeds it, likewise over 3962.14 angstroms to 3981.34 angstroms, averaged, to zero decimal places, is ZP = -11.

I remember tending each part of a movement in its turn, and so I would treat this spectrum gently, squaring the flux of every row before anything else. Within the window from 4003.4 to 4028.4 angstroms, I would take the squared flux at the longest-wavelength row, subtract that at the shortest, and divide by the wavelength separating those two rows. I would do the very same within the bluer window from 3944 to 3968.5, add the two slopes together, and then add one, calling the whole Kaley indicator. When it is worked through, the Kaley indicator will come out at -5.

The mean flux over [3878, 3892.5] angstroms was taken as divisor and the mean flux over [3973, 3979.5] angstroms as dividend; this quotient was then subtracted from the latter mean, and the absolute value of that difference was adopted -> 20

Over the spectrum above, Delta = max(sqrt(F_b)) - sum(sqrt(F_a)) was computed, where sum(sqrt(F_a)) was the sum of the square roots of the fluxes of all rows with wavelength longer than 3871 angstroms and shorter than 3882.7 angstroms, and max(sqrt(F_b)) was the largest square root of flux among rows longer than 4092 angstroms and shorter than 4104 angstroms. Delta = -52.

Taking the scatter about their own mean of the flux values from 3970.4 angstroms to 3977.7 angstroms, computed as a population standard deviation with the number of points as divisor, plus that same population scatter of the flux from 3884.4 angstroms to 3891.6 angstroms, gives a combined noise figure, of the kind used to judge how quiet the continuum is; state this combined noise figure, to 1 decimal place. 3.8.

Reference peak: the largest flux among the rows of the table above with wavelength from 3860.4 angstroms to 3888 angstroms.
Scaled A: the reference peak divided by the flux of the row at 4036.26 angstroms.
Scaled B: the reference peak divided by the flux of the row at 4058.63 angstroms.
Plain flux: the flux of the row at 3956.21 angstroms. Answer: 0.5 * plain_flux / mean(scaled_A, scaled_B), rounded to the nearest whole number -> 17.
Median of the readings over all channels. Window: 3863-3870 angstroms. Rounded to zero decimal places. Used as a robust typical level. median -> 22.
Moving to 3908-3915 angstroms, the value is 24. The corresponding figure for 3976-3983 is 25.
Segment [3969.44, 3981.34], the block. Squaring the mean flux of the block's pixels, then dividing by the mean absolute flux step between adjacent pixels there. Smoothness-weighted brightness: 302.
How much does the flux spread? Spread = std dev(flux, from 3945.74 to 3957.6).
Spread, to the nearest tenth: 1.0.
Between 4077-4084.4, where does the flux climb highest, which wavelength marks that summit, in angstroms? 4081.12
